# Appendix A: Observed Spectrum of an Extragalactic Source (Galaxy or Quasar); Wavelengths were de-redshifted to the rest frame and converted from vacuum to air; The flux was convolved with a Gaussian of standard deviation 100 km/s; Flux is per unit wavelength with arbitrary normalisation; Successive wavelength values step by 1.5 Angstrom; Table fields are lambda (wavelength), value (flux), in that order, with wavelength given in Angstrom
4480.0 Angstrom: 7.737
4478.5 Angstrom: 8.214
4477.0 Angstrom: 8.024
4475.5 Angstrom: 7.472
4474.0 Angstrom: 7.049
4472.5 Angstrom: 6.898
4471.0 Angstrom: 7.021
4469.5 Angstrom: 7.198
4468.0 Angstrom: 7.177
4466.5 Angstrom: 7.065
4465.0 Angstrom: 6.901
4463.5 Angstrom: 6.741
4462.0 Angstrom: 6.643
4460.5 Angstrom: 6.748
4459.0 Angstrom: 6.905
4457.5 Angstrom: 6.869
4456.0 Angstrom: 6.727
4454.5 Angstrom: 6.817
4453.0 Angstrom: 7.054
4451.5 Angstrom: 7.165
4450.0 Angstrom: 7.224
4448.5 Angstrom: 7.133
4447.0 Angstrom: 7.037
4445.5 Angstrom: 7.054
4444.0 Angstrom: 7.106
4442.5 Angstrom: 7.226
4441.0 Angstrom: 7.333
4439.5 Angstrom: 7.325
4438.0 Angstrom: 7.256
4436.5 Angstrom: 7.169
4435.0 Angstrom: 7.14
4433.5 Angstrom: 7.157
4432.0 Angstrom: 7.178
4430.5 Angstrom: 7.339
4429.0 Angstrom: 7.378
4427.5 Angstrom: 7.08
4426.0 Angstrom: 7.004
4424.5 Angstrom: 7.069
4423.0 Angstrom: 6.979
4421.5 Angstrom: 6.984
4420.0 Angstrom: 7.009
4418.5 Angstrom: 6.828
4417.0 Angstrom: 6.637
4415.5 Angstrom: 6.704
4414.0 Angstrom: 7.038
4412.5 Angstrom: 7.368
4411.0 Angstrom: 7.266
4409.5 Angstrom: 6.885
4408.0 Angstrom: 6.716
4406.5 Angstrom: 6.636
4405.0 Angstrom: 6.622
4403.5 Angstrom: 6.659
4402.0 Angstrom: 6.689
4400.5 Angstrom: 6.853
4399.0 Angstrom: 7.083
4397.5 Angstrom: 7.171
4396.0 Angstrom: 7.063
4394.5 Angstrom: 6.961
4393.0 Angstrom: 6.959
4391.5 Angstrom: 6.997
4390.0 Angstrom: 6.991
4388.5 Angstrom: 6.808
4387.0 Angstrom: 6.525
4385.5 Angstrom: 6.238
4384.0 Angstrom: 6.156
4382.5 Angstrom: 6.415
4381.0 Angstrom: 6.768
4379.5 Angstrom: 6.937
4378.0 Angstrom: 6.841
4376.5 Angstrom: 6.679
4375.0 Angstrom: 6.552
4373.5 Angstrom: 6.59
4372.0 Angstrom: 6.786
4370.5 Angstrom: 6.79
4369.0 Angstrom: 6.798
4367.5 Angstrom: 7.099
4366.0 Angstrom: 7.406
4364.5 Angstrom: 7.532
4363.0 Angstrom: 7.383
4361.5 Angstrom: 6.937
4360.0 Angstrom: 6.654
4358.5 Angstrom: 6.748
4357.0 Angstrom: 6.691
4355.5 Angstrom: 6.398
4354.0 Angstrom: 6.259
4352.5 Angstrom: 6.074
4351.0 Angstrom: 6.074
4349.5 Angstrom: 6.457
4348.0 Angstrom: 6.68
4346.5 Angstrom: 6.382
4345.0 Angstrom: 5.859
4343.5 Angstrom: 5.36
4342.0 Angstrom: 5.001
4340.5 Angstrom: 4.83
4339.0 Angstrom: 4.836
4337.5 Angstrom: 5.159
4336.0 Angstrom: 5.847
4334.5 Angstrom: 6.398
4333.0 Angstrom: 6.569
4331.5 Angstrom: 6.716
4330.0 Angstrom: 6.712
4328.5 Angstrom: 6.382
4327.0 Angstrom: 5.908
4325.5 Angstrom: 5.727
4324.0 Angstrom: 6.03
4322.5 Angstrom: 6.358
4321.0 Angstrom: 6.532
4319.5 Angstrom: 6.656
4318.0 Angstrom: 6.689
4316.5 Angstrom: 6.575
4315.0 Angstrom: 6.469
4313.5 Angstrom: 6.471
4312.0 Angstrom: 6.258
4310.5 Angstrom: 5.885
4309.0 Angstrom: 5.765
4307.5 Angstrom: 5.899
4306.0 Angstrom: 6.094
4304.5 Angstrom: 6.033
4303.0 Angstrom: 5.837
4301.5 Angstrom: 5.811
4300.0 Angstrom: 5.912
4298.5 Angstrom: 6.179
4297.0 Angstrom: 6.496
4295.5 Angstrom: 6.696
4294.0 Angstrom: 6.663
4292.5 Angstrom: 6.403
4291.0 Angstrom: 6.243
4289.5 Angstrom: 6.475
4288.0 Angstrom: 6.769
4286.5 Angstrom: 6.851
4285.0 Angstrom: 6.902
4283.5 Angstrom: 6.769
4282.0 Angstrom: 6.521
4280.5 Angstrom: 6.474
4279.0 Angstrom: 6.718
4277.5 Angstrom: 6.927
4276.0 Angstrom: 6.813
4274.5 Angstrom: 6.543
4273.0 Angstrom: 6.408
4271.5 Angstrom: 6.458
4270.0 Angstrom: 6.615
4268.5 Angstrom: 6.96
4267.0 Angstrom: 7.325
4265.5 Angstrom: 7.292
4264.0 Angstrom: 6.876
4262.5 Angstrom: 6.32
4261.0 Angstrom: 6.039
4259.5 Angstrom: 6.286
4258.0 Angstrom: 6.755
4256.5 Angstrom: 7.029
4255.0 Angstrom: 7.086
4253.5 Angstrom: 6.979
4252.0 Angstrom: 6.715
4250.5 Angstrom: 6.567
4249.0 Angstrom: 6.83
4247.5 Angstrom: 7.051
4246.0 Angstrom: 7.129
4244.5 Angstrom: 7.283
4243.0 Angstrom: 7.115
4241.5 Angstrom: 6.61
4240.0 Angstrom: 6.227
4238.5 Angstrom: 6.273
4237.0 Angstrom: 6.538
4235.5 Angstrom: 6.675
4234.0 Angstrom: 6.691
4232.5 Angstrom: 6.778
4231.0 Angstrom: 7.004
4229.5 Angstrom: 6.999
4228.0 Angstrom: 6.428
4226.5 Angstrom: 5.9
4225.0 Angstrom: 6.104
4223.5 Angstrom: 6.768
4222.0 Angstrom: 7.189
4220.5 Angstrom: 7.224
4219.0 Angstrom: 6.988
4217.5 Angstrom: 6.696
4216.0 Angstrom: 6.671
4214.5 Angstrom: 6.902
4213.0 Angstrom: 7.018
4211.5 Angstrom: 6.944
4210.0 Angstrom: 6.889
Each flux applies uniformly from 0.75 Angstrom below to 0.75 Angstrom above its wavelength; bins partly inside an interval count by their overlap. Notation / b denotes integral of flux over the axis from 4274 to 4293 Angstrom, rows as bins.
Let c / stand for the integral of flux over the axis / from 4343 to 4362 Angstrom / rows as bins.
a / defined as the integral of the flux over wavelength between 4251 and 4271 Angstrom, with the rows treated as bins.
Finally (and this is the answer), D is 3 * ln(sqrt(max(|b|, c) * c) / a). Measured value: -0.3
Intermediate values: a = 136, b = 126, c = 121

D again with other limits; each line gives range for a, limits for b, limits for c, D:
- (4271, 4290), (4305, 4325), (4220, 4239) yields 0.0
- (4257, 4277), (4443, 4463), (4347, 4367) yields 0.1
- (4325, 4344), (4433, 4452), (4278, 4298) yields 0.6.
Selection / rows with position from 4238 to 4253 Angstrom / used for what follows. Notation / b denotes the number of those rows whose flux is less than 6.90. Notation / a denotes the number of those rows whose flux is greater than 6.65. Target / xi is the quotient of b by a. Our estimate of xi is 1.0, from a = 6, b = 6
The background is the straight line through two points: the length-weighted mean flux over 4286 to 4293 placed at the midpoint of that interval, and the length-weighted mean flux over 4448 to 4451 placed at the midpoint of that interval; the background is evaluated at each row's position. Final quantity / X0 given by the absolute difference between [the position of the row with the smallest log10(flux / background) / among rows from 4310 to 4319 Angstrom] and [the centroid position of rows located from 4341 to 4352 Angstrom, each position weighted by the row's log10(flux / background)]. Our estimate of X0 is 34.2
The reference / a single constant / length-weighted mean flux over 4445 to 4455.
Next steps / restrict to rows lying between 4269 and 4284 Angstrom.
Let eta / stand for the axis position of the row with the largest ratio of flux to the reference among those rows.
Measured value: 4277.5 Angstrom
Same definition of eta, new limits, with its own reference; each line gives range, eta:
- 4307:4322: 4318.0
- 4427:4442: 4429.0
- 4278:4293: 4285.0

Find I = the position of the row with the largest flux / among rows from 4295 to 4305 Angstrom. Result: 4295.5 Angstrom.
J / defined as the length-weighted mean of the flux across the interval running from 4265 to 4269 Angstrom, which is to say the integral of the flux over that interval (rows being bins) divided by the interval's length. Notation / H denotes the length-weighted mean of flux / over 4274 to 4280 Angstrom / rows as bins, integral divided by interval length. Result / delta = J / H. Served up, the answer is 1.07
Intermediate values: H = 6.75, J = 7.20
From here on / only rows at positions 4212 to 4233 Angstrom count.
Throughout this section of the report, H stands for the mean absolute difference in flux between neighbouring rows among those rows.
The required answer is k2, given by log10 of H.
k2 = -0.56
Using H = 0.273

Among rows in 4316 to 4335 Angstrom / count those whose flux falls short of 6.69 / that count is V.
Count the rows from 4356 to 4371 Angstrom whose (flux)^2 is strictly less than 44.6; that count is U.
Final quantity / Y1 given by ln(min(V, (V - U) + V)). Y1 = 2.4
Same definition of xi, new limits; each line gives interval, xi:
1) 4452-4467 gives 0.7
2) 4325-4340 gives 5.0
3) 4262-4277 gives 1.4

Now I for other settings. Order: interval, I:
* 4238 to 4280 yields 4267.0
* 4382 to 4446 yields 4429.0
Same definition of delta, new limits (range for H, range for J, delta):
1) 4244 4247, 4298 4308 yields 0.83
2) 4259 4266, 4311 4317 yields 0.98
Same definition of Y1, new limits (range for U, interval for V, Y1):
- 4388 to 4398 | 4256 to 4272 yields 1.6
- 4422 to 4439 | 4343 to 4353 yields 1.9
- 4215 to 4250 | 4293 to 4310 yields 2.3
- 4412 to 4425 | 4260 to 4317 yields 3.3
